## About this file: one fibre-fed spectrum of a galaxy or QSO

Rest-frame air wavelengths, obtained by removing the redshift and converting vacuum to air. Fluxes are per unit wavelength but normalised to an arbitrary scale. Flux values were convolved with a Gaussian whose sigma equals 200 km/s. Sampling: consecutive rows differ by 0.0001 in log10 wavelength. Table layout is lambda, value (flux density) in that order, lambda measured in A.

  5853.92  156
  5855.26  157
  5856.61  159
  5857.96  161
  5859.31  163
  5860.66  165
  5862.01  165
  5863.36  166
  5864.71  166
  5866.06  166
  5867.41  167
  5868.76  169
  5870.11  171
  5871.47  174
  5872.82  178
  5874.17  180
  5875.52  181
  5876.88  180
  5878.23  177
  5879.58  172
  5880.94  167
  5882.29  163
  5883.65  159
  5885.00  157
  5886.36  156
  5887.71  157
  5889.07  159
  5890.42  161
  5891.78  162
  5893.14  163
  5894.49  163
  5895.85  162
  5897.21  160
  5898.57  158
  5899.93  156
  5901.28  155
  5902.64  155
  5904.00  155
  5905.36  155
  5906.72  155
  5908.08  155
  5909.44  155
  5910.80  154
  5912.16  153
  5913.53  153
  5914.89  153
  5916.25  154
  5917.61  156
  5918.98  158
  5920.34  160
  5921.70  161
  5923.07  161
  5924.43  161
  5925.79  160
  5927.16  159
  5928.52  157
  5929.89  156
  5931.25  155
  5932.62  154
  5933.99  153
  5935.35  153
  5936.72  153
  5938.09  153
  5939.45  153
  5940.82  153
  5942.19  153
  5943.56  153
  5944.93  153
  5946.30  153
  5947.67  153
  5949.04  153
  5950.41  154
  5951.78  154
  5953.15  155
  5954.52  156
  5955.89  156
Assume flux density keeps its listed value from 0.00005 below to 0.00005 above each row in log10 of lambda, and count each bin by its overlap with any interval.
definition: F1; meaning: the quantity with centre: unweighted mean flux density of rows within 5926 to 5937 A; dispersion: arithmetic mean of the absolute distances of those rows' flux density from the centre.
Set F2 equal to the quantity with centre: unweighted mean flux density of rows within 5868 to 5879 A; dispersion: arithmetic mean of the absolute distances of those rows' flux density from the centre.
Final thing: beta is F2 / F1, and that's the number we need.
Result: 2.1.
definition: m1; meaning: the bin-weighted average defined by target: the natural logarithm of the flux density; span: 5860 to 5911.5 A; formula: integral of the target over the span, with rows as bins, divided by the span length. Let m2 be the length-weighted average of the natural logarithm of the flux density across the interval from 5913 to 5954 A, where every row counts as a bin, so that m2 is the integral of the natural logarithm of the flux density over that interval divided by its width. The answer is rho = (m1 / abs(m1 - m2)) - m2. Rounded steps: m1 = 5.10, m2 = 5.04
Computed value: 93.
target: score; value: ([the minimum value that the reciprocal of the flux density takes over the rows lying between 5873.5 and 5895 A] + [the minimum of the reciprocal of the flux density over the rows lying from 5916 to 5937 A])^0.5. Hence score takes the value 0.1083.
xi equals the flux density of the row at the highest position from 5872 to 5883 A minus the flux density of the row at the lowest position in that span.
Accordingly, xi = -15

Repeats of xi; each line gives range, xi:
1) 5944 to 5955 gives 3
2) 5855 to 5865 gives 9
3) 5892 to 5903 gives -8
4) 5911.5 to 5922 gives 8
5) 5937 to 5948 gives 0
